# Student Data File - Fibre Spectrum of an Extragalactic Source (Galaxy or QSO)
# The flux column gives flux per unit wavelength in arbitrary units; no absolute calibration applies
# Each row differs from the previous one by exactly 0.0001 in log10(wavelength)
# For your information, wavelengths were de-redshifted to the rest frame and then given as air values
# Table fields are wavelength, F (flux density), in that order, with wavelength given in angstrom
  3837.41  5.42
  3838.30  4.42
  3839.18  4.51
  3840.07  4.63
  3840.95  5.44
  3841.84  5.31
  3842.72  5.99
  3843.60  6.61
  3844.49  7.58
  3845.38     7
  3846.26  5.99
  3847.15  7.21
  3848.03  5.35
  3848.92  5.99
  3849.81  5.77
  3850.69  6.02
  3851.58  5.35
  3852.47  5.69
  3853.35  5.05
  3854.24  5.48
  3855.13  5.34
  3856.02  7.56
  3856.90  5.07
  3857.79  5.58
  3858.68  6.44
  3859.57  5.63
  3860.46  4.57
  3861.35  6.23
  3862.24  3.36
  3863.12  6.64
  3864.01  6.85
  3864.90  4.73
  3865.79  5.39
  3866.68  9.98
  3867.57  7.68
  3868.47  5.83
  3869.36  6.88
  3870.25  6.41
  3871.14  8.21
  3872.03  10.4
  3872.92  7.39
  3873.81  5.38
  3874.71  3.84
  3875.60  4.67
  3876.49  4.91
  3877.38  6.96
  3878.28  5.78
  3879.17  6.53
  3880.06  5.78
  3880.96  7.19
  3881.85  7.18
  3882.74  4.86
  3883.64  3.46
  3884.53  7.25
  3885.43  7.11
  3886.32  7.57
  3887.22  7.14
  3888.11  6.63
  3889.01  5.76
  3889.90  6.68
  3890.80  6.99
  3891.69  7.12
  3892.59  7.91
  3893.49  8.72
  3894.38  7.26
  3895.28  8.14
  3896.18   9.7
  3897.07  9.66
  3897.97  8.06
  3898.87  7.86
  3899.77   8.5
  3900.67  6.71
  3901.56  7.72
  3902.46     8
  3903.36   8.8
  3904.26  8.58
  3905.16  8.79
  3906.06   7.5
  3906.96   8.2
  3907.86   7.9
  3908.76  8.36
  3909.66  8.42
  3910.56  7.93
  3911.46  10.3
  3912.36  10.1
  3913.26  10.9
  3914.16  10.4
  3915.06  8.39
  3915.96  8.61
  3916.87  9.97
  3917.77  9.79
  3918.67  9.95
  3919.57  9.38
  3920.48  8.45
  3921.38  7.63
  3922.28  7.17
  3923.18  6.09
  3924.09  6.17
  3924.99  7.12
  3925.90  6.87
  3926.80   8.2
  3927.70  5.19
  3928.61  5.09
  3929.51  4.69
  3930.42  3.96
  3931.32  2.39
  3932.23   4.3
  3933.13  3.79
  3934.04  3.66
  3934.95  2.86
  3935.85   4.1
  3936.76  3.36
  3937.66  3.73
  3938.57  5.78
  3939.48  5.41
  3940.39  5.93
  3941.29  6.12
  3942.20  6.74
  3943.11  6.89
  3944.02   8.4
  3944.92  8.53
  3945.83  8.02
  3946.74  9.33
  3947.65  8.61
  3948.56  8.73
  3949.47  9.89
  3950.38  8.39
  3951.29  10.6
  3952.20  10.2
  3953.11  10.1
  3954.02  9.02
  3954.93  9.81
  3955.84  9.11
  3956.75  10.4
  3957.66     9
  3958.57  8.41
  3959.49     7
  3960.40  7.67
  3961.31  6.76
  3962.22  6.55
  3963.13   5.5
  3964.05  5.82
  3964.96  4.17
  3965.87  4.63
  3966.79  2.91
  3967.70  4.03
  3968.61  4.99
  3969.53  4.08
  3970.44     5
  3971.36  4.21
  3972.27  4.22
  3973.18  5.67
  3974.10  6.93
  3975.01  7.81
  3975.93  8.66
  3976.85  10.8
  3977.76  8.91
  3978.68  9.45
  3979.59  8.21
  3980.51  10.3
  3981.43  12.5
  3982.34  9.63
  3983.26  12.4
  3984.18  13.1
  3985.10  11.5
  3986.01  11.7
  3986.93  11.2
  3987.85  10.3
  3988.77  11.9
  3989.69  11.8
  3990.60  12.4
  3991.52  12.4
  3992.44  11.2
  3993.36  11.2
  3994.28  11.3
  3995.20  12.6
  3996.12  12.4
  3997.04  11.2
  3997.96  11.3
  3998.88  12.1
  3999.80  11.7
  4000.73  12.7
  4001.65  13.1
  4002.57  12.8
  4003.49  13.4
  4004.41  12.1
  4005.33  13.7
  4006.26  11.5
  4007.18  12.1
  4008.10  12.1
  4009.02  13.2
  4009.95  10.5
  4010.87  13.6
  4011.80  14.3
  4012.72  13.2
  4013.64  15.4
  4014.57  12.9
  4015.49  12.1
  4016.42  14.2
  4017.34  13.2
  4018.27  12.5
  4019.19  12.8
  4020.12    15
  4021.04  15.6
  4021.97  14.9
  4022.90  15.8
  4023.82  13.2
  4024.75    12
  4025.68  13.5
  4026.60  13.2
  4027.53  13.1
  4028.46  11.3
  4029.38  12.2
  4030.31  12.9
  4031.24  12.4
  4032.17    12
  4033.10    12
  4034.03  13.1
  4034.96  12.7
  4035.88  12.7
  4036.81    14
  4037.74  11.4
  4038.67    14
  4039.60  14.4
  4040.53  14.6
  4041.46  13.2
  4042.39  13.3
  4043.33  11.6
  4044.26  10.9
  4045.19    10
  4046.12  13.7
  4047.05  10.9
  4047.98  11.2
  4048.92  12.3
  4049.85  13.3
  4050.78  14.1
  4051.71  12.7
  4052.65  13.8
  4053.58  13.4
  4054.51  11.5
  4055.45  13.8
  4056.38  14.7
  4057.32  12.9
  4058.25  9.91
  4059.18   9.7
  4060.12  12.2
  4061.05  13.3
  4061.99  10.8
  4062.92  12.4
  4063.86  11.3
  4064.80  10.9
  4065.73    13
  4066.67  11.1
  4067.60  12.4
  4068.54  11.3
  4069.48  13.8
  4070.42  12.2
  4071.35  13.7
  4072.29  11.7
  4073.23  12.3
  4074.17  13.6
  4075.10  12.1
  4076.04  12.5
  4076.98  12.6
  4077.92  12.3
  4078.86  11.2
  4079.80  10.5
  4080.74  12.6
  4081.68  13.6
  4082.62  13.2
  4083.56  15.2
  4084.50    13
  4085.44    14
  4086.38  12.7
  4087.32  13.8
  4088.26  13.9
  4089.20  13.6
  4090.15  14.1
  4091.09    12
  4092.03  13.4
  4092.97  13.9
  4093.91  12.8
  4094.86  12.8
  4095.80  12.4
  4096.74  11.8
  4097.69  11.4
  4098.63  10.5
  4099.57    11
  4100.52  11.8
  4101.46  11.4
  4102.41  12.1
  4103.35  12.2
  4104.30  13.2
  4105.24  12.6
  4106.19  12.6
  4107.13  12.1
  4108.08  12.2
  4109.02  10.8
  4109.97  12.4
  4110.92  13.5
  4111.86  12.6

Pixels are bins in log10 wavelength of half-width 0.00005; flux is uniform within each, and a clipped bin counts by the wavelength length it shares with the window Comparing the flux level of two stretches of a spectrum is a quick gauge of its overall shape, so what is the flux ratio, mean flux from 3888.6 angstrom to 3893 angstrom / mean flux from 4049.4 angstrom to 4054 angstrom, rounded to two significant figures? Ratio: 0.51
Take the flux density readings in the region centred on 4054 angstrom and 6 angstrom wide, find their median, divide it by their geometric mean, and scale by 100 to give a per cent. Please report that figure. 102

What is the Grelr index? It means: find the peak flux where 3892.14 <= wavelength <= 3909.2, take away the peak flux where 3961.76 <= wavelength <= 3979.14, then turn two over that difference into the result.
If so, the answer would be -1.8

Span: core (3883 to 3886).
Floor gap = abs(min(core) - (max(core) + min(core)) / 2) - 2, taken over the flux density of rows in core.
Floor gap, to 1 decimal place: -0.1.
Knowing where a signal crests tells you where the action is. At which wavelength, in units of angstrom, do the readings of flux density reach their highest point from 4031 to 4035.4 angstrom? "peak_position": 4034.03 angstrom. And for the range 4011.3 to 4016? 4013.64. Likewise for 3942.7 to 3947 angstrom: 3946.74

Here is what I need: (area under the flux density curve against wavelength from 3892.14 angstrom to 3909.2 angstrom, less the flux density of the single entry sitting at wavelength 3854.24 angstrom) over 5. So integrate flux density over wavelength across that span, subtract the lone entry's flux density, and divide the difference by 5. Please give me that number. 27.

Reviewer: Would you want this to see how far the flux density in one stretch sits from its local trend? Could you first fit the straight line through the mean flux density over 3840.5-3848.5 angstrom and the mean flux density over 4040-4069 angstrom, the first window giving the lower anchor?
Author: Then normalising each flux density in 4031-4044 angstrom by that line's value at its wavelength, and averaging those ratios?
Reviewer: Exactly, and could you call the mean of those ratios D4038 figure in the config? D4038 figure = 1.10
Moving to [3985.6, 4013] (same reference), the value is 1.14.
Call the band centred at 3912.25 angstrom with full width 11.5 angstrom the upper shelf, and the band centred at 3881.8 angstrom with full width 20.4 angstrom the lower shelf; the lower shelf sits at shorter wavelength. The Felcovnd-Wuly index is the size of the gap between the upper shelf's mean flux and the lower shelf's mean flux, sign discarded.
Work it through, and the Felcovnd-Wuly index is 2.8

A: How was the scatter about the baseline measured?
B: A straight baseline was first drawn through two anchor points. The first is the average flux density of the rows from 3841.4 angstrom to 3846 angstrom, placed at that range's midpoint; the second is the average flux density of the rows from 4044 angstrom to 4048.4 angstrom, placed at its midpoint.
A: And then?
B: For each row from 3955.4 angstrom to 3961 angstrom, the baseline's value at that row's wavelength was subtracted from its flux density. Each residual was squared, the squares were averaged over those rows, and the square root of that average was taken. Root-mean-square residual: 1.3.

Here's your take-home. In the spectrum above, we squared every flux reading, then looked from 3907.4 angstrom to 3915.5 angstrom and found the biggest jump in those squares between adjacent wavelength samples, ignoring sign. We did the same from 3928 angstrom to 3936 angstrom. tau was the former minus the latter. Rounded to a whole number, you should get 30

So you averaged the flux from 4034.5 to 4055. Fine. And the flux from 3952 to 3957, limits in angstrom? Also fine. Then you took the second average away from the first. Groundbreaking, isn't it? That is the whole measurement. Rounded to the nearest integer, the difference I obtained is 3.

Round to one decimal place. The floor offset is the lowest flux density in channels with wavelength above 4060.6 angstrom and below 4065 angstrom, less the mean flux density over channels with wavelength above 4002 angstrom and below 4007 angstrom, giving -1.9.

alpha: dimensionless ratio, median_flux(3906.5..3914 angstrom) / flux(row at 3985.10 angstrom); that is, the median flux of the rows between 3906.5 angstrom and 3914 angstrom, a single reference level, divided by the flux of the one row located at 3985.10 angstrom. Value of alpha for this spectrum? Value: 0.73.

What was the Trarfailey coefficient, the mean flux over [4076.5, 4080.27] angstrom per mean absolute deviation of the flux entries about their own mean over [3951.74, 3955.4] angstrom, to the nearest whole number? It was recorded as 31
